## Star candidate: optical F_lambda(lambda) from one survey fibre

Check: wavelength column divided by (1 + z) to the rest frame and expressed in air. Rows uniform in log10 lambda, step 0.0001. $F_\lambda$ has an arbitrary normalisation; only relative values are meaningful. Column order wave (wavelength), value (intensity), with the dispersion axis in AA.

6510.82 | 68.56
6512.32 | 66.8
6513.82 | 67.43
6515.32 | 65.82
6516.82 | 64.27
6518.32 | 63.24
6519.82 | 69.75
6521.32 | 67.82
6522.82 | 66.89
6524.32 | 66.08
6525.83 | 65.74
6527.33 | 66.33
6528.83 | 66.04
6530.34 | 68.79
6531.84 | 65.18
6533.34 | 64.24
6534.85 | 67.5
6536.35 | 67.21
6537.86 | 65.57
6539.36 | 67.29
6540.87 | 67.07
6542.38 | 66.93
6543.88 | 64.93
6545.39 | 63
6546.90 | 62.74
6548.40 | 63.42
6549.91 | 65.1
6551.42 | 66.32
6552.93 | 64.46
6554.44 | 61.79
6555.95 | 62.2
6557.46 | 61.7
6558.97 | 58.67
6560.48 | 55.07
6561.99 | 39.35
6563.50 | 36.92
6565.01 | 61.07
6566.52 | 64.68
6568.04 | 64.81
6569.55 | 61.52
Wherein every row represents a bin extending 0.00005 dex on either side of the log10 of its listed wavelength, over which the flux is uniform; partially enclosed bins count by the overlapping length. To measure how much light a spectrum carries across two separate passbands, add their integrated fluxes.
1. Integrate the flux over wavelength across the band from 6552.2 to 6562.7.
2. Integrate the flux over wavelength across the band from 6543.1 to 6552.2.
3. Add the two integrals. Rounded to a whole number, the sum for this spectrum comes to 1190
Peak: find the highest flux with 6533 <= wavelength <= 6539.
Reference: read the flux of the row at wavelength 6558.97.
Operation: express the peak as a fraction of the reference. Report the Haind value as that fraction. 1.15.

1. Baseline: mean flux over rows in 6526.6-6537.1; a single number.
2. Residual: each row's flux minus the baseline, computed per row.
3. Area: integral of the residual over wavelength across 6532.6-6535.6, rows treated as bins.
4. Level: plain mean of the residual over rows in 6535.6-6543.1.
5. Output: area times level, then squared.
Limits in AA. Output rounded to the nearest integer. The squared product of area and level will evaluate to 0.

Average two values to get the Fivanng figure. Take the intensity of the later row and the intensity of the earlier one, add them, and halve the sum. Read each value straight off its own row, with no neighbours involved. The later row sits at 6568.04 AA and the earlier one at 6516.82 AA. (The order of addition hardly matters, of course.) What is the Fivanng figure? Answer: 64.5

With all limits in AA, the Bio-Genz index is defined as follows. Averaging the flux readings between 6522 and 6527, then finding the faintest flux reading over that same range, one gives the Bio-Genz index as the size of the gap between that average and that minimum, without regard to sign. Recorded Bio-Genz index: 0.5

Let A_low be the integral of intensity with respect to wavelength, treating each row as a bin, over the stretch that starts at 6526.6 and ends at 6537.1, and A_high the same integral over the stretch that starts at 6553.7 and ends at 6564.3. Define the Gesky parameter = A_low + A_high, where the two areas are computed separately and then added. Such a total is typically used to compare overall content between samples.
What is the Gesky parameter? 1267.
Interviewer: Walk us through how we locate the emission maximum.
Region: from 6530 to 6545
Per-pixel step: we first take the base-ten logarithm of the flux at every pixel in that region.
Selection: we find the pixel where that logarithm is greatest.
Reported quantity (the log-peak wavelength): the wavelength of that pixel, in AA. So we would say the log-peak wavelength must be 6530.34 AA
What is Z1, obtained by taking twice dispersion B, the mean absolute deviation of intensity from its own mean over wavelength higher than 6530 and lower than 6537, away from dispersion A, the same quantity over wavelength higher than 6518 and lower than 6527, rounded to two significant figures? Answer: -1.4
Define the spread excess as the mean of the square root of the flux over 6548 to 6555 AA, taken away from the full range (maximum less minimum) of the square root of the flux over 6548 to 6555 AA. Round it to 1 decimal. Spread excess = -7.7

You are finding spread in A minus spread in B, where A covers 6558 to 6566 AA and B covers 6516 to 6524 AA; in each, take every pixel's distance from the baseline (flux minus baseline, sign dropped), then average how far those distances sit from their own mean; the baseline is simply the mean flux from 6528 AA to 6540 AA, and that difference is 8.7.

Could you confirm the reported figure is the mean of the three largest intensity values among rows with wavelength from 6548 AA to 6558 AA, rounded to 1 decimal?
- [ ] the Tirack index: 65.3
